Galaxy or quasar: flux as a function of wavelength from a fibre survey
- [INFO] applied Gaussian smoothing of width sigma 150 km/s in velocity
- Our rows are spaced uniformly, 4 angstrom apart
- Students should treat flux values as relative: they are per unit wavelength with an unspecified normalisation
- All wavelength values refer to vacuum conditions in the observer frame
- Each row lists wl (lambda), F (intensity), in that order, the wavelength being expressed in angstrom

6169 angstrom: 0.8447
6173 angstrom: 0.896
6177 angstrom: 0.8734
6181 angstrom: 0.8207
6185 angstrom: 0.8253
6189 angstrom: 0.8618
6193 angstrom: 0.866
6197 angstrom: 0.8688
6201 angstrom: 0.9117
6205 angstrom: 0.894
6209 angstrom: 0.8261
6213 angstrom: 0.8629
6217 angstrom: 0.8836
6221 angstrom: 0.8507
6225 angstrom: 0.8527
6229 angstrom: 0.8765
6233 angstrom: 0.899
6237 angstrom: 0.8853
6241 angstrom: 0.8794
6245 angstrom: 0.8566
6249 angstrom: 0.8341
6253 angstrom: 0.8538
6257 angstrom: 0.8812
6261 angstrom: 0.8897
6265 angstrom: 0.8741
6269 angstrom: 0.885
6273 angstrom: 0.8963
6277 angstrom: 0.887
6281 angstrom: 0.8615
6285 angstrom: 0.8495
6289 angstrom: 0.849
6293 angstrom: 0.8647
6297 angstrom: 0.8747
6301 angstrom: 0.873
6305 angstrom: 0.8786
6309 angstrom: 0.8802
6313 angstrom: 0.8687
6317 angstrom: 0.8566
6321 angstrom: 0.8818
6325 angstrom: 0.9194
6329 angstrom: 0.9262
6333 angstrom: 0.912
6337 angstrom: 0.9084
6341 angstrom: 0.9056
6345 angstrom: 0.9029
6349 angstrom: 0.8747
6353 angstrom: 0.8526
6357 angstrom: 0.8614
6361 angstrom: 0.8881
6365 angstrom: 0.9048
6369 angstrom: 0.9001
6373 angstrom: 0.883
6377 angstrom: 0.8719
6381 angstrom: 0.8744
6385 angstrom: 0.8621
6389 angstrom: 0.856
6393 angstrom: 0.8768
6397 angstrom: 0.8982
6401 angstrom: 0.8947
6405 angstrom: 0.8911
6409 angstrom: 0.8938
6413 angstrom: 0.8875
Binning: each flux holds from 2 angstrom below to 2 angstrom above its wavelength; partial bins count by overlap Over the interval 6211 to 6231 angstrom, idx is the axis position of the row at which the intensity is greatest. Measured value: 6217 angstrom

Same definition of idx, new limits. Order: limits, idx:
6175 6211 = 6201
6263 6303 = 6273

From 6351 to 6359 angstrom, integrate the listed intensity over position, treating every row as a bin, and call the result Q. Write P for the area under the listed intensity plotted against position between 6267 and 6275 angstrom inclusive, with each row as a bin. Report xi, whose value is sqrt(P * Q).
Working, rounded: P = 7.13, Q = 6.86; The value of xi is 6.99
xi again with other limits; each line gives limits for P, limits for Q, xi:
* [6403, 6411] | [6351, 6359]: 7.00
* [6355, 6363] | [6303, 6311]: 7.02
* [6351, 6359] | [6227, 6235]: 6.98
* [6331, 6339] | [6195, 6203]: 7.20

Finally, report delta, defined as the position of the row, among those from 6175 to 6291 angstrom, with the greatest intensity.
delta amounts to 6201 angstrom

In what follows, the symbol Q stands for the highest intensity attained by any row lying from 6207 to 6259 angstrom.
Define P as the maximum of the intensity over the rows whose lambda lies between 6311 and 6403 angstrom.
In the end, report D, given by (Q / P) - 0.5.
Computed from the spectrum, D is 0.471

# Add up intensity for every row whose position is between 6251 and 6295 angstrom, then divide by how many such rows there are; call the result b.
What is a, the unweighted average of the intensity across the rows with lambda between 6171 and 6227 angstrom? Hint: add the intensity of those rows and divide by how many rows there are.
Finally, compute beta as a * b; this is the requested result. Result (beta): 0.753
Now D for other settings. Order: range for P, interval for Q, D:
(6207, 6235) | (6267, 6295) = 0.497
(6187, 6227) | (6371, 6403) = 0.485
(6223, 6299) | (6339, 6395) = 0.507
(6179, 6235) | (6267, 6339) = 0.516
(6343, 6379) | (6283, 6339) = 0.524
